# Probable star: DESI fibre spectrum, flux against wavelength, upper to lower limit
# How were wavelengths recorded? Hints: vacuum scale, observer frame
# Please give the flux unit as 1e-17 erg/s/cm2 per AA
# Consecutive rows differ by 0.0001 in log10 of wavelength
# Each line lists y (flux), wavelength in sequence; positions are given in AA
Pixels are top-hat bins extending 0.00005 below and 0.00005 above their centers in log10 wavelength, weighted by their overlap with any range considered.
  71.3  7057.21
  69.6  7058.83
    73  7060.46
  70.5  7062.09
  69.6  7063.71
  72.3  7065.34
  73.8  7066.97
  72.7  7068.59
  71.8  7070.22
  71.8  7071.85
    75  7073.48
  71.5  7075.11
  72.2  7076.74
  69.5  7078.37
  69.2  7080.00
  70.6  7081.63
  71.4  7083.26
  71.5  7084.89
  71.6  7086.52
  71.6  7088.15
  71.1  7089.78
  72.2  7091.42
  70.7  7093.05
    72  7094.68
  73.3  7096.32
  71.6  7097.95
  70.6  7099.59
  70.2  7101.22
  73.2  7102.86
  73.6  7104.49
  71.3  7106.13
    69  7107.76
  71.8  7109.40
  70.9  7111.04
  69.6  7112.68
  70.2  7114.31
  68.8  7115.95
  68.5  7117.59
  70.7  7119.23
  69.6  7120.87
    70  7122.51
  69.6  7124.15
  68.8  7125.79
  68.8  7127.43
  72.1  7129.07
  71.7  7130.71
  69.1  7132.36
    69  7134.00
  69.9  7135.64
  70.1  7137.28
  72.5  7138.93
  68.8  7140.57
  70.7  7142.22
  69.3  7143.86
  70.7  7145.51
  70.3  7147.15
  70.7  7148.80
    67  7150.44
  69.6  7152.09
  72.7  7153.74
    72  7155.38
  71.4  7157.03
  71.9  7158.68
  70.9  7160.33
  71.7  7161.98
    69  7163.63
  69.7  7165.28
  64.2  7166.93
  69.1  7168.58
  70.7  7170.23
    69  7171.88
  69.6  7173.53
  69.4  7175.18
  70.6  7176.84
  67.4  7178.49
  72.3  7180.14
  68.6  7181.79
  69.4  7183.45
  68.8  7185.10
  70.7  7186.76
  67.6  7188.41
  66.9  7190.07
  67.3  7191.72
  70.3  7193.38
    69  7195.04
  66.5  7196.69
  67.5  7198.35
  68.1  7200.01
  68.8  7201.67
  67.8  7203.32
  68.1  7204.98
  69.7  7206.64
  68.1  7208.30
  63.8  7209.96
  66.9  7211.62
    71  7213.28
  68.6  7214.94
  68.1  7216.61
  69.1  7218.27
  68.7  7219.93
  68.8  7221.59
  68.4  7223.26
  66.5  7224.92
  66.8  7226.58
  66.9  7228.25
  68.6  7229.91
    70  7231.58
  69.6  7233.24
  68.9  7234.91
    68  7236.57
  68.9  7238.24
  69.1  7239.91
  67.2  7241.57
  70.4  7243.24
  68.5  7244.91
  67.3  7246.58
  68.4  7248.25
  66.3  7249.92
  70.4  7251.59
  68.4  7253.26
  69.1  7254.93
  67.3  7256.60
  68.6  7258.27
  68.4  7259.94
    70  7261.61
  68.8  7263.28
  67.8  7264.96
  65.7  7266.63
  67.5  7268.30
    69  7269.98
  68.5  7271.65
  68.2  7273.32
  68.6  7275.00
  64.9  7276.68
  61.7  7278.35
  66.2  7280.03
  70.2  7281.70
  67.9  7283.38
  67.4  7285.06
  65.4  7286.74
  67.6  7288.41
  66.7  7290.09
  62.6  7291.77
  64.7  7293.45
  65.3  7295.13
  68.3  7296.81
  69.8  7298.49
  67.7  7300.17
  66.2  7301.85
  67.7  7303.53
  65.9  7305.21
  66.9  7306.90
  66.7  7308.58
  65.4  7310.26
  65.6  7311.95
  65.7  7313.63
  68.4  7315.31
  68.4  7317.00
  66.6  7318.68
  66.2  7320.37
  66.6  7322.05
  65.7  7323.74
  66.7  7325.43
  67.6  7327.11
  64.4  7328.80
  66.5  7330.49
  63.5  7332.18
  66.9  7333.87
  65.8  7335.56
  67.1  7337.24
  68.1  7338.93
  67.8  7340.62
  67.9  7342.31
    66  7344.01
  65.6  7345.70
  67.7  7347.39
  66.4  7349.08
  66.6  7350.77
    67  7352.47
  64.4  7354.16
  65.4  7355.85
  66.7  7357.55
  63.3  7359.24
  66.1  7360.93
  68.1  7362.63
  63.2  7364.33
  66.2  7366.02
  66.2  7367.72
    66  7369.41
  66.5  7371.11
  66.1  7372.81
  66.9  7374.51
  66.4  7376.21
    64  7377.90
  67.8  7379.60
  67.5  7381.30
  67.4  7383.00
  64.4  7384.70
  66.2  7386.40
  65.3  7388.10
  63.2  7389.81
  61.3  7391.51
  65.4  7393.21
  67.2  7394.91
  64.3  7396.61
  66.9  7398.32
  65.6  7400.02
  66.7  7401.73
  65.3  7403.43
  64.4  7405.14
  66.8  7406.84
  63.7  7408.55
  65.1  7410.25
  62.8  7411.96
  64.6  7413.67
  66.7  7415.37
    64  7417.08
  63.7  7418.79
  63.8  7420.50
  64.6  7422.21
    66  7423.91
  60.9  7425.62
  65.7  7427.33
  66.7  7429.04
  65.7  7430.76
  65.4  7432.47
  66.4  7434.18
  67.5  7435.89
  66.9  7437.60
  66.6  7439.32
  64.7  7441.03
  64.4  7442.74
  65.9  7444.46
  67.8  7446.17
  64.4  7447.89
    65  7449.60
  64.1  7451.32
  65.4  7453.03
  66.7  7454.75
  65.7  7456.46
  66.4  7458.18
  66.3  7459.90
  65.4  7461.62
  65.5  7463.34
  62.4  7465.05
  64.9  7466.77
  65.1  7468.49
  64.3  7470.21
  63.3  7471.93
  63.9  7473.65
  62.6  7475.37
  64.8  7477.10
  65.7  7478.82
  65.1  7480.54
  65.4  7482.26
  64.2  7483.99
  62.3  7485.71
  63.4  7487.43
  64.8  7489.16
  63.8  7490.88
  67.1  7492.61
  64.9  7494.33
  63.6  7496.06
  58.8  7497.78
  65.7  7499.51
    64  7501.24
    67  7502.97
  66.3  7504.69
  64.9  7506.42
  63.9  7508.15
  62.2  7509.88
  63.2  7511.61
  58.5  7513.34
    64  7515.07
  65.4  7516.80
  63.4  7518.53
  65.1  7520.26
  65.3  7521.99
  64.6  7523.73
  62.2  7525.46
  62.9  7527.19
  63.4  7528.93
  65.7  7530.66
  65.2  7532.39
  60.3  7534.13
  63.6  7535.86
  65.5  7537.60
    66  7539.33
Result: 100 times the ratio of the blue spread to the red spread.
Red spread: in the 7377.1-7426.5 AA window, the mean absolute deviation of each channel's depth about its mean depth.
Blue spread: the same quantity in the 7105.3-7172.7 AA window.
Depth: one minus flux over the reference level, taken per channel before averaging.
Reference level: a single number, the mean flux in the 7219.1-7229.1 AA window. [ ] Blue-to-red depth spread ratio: 84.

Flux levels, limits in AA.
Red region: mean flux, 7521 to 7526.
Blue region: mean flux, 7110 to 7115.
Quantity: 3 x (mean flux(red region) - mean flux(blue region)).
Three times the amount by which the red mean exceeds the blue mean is -19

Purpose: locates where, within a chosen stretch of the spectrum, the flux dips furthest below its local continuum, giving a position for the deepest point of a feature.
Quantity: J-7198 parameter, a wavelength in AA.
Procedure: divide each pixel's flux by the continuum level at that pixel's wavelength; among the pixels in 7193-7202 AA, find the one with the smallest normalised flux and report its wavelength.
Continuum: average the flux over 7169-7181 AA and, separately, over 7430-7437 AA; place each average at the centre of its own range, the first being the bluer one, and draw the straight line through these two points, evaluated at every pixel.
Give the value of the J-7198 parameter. 7196.69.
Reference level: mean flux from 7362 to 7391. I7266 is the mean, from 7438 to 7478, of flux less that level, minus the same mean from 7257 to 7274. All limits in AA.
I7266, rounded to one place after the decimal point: -3.2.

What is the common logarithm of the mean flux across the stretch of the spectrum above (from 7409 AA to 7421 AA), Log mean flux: 1.81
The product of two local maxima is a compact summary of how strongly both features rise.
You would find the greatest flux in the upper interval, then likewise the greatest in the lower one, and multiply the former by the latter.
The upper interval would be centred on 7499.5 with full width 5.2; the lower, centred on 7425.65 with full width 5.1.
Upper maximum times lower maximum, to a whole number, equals 4336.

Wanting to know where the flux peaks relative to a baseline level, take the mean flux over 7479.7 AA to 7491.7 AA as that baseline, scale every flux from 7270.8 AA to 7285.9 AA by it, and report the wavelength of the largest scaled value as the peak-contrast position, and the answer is 7281.70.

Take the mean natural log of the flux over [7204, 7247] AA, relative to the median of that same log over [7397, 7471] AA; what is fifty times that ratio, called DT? 50.5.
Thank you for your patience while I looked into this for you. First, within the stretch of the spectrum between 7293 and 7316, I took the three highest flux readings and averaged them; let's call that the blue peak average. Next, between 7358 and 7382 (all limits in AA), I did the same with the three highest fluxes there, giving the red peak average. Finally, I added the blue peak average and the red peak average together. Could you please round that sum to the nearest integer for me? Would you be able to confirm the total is 137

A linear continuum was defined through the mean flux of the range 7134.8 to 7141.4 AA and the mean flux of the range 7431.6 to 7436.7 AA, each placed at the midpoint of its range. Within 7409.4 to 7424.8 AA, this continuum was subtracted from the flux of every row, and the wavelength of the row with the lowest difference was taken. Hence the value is 7411.96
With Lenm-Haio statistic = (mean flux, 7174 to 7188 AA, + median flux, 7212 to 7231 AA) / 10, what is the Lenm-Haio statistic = 13.8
